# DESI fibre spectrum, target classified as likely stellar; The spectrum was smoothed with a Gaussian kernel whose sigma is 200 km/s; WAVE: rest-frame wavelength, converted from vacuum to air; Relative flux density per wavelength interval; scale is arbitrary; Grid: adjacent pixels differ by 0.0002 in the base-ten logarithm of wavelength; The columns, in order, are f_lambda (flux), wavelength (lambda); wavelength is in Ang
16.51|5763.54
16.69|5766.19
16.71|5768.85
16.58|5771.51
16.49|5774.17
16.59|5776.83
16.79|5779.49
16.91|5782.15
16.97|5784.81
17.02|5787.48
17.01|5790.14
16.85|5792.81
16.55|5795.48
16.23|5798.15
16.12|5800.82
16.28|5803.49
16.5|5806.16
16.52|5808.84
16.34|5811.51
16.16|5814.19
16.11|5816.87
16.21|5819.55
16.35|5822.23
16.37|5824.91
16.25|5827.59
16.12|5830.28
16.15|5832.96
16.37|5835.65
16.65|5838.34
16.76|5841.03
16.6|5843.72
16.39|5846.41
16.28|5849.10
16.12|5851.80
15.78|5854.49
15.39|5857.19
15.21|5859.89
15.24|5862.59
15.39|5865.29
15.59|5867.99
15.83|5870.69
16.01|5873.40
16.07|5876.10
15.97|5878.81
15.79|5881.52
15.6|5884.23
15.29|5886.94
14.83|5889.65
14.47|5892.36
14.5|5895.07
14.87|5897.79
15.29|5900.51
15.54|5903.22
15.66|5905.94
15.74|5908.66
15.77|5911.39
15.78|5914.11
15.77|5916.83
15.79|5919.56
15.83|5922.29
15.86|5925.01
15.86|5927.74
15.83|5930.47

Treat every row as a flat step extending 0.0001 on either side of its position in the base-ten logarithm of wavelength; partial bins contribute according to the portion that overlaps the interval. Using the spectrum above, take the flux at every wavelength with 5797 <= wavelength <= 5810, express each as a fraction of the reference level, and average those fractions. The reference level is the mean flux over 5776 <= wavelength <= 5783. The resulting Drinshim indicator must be 0.97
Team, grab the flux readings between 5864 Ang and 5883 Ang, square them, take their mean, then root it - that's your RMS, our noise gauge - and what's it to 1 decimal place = 15.8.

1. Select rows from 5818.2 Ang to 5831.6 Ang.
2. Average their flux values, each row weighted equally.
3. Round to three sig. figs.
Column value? 16.3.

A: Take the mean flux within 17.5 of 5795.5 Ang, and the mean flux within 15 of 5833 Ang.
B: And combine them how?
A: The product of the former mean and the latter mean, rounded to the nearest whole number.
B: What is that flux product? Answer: 272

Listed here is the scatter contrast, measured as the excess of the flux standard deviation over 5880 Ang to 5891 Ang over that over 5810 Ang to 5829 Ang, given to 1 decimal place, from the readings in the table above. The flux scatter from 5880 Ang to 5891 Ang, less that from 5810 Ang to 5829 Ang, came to 0.3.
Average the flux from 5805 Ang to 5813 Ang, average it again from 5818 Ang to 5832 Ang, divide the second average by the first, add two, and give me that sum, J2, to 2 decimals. 2.99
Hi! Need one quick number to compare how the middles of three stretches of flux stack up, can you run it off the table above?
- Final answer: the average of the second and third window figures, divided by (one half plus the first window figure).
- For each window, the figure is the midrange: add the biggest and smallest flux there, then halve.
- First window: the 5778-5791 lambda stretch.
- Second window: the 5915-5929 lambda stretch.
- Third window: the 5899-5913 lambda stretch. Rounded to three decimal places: 0.900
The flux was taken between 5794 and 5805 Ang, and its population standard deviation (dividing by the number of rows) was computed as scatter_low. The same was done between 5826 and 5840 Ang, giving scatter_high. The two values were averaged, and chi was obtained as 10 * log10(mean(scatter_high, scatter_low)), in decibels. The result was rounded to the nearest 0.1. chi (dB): -7.6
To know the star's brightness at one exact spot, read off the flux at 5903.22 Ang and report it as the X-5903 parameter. 15.54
